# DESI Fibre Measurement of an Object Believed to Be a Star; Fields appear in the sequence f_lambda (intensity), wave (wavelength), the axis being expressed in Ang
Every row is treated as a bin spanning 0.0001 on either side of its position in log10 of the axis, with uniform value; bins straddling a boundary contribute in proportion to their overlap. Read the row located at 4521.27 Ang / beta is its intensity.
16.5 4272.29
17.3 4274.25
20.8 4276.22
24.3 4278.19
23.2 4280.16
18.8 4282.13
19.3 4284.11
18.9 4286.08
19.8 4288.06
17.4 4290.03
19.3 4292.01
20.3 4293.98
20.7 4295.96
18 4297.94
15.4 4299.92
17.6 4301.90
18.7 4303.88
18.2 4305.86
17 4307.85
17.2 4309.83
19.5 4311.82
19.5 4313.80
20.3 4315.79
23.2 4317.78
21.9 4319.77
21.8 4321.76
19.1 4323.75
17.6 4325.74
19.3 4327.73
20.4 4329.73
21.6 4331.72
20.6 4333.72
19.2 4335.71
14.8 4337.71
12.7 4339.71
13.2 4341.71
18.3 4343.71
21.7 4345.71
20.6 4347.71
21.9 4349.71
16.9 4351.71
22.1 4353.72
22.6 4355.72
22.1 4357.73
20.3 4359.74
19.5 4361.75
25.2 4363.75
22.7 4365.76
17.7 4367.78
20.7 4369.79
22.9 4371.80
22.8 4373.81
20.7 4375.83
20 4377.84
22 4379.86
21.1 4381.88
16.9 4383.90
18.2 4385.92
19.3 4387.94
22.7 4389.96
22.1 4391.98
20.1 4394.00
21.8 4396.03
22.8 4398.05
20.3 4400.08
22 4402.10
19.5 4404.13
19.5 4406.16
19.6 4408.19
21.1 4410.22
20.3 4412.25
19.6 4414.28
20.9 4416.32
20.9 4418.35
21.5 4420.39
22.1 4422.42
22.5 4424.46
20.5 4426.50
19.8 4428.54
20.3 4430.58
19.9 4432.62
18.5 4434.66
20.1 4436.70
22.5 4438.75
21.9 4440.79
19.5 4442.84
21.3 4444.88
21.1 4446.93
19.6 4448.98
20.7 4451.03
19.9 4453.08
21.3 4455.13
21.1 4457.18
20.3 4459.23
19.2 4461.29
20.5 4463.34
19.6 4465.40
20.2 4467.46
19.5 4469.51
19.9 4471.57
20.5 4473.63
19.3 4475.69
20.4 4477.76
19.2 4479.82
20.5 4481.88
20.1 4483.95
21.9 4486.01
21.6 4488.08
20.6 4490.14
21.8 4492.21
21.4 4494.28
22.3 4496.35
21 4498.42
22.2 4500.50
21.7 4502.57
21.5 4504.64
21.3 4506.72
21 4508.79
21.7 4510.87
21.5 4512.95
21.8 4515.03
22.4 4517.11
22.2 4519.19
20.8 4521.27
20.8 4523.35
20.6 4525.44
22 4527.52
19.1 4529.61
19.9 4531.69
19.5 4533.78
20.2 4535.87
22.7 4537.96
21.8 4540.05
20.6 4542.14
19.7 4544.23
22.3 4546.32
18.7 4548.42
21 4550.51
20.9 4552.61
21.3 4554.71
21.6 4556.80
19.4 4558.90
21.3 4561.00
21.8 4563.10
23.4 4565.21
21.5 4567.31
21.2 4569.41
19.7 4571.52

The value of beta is 20.8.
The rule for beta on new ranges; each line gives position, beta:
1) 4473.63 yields 20.5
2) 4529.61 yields 19.1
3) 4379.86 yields 22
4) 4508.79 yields 21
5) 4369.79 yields 20.7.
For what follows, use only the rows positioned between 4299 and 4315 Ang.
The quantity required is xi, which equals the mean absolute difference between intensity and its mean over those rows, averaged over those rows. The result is 1.1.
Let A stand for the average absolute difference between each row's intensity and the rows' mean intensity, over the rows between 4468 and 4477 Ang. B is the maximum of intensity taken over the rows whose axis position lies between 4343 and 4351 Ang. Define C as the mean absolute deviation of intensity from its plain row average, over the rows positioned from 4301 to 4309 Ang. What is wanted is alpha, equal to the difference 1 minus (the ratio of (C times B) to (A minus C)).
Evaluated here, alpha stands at 73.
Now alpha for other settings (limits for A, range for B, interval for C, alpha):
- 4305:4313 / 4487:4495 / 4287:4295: 786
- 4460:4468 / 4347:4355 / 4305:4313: 49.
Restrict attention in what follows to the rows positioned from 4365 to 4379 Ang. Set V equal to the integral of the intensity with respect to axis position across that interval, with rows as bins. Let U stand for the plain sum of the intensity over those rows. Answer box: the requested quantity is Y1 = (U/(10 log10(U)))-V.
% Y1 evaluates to -288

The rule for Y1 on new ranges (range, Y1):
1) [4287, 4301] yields -256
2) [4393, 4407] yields -285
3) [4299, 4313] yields -242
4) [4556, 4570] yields -294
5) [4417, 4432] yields -309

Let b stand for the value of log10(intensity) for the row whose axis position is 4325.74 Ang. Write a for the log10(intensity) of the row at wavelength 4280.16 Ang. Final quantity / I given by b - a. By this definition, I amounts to -0.120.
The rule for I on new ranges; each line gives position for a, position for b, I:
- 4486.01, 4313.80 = -0.050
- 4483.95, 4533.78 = -0.013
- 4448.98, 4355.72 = 0.062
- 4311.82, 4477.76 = 0.020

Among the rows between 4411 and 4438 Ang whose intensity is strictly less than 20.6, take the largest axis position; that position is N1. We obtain 4436.70 Ang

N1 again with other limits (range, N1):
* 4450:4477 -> 4475.69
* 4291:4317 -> 4315.79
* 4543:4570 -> 4558.90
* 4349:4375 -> 4367.78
